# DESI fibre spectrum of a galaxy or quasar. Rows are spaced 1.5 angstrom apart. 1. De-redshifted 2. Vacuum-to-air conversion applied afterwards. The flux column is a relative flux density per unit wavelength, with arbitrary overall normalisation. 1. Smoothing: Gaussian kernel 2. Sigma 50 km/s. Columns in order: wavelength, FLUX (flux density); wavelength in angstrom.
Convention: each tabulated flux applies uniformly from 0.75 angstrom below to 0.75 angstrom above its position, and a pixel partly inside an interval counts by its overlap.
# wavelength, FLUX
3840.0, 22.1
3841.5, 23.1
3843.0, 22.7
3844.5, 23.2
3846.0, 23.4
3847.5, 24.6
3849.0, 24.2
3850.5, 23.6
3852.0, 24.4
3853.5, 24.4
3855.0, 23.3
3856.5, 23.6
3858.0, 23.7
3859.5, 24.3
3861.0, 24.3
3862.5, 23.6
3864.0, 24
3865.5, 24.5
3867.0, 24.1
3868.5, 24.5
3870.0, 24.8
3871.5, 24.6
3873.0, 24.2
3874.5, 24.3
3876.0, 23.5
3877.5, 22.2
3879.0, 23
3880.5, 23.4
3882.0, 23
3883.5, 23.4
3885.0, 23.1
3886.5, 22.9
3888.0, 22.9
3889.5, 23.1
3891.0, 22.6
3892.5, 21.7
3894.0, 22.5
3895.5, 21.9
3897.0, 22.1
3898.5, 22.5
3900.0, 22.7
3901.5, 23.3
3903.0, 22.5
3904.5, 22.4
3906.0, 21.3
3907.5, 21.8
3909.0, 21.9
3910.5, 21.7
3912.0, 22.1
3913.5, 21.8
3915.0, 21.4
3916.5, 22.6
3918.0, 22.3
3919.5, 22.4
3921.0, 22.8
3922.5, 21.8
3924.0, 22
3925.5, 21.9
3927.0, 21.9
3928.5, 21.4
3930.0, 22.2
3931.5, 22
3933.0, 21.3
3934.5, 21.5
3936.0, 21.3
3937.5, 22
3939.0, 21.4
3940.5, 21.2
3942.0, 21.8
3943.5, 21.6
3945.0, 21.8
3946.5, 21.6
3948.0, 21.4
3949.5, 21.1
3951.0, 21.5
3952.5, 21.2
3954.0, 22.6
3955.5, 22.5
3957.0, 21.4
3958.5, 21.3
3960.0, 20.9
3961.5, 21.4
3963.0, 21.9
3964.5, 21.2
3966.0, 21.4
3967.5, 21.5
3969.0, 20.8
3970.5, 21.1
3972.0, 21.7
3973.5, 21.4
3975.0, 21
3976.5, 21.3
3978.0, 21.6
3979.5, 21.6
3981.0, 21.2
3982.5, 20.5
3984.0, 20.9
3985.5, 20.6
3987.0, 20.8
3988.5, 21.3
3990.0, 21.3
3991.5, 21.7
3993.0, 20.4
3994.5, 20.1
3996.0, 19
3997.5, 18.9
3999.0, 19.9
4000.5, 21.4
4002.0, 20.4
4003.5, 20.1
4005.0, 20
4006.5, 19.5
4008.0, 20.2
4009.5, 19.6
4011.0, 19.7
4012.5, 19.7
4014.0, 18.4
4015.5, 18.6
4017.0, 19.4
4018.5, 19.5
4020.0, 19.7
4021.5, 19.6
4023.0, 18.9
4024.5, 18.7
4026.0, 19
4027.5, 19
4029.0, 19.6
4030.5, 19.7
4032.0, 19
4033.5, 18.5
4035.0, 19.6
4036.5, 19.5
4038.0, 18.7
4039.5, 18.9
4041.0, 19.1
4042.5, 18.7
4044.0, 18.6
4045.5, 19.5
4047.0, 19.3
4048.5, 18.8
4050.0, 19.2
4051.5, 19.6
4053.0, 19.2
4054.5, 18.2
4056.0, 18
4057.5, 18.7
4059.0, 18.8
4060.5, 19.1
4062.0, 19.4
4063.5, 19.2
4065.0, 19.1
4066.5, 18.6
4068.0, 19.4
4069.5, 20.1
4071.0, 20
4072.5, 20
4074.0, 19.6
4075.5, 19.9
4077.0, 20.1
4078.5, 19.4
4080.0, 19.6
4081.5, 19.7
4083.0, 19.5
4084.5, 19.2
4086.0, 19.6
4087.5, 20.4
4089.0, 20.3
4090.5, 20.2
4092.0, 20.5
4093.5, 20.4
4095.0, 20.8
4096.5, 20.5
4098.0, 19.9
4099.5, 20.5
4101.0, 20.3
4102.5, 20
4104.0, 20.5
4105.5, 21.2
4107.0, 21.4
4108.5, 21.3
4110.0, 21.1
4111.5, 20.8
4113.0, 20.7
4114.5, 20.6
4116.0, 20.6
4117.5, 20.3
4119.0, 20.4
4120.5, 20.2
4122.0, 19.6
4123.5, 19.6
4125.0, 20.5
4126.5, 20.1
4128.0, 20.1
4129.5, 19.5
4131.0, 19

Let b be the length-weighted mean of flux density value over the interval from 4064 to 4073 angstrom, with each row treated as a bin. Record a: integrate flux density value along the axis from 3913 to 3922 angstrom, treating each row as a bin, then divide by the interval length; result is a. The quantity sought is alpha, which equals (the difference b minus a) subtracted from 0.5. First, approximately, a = 22.2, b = 19.5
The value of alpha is 3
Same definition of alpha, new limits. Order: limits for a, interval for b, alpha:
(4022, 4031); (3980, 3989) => -1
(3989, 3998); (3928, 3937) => -1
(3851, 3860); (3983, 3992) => 3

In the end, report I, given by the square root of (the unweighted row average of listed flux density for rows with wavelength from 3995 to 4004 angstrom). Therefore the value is 4.47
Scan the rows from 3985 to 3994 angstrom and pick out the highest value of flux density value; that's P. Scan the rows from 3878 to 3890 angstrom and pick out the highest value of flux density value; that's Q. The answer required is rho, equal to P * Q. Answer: 508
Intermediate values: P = 21.7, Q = 23.4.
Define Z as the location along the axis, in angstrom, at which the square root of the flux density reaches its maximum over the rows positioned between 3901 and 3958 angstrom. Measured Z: 3901.5 angstrom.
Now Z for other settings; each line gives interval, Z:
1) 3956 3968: 3963.0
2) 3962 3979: 3963.0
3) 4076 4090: 4087.5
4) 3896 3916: 3901.5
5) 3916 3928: 3921.0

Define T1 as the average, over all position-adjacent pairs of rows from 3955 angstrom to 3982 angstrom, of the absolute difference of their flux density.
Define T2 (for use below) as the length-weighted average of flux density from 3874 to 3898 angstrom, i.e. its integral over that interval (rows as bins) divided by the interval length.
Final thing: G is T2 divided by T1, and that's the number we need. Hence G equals 56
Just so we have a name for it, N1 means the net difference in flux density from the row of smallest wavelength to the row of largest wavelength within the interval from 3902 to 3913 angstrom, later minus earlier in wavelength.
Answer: -0.4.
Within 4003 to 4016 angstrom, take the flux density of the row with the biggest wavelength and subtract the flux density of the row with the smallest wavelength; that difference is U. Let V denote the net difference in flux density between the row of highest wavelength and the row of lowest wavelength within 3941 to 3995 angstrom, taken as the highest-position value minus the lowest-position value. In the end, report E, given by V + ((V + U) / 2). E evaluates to -3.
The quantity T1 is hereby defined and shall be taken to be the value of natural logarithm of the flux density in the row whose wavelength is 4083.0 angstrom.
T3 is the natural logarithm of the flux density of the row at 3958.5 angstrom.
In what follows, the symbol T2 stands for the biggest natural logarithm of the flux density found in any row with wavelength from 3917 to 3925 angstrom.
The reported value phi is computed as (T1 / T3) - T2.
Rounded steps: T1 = 2.97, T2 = 3.13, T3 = 3.06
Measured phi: -2.16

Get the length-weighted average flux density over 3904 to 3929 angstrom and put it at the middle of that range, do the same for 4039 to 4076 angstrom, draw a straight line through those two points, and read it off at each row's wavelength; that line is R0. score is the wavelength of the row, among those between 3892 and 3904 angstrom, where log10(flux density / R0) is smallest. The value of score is 3892.5 angstrom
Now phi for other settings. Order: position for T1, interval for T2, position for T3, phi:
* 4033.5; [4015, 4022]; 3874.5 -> -2.07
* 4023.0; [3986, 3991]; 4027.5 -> -2.06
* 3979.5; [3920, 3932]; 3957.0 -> -2.12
